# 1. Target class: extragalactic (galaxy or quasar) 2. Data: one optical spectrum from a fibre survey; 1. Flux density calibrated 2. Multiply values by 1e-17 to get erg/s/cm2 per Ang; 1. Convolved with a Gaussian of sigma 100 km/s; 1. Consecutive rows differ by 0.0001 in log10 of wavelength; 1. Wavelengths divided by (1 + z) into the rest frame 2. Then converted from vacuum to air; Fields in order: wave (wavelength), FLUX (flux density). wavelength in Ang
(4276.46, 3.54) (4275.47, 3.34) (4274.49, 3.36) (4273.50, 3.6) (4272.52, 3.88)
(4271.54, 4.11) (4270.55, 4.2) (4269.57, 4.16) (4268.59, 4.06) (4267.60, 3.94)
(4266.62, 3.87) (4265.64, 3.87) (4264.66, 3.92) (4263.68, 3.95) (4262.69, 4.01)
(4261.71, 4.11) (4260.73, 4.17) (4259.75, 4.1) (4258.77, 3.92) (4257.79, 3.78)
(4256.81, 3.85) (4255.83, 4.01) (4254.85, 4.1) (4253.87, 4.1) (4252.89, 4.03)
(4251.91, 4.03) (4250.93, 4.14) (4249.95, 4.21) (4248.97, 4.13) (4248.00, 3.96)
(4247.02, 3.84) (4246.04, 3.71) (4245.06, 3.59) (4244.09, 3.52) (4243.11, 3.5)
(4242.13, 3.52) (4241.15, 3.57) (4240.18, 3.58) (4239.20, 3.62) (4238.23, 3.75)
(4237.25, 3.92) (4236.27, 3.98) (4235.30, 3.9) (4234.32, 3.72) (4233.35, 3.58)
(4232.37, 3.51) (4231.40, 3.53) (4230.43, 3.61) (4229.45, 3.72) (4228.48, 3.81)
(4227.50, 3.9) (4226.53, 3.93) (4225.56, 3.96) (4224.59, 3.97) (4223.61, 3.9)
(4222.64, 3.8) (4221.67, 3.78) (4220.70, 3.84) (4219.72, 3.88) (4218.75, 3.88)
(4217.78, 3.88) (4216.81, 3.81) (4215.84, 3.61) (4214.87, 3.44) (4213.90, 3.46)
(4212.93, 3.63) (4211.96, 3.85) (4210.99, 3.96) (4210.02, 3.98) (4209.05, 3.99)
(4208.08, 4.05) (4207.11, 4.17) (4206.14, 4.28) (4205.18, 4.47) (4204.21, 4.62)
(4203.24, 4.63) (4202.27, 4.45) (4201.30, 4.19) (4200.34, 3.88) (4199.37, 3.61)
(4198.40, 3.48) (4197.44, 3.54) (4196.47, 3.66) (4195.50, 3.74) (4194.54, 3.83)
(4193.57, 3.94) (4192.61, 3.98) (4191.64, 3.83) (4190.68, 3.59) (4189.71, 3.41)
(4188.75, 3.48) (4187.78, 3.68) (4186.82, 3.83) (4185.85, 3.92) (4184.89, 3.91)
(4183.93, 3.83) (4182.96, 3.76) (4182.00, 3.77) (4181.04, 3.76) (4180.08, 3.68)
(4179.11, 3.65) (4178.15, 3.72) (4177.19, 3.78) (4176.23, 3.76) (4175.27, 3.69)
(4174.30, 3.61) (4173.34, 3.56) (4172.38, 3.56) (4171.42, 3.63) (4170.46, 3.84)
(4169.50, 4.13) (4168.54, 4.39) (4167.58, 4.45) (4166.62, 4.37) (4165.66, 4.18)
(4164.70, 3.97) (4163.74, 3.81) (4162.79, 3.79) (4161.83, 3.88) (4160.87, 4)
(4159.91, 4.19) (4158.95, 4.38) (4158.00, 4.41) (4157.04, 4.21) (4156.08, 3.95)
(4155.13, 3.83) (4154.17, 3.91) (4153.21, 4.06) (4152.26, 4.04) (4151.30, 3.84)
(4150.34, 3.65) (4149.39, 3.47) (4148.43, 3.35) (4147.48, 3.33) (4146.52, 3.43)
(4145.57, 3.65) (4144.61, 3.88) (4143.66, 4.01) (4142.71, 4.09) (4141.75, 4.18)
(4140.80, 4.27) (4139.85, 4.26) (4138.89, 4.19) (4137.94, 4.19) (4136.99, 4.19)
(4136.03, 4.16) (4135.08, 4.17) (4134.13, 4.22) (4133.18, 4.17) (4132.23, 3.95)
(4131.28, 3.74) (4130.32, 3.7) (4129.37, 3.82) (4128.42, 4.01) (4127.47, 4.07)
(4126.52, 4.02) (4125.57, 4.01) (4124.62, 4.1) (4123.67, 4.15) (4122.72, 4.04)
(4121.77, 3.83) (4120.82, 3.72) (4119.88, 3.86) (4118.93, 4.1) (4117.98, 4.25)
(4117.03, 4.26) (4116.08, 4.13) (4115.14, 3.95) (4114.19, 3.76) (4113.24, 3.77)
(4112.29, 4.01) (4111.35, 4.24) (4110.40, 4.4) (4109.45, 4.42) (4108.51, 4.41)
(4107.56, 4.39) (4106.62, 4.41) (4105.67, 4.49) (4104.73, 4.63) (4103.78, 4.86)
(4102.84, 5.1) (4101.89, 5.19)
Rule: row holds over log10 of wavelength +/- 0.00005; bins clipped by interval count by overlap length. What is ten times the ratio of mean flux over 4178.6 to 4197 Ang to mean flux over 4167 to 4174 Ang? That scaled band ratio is 9.52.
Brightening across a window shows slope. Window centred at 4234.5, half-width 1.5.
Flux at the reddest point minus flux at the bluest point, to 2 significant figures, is 0.32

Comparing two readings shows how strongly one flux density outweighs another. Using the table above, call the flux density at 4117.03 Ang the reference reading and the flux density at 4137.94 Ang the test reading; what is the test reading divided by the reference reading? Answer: 0.98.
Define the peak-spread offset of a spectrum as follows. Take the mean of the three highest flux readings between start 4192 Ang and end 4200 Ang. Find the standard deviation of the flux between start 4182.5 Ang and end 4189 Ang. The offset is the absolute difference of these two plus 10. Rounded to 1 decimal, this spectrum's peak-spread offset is 13.8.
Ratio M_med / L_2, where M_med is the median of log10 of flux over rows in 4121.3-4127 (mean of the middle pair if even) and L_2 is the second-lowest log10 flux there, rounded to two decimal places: 1.00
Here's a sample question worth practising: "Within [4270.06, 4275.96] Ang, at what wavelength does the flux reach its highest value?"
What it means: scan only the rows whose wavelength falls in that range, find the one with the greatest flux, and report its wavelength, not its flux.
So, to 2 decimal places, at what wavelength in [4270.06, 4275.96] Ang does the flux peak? 4270.55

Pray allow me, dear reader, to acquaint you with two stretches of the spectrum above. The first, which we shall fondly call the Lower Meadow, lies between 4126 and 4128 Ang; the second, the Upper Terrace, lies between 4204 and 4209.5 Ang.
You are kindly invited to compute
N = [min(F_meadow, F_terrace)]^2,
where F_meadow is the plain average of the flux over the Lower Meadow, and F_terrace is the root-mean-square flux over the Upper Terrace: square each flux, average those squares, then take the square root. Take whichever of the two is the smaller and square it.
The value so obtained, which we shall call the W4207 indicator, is 16.4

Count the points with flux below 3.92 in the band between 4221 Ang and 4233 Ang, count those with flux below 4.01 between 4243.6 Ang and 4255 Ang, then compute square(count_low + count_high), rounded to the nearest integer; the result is 196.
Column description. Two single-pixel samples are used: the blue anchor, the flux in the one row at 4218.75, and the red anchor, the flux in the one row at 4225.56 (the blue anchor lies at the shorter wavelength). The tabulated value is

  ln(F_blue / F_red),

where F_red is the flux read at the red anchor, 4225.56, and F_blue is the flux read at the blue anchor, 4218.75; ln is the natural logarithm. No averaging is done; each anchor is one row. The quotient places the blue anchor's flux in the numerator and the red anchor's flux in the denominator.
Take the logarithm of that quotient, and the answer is -0.020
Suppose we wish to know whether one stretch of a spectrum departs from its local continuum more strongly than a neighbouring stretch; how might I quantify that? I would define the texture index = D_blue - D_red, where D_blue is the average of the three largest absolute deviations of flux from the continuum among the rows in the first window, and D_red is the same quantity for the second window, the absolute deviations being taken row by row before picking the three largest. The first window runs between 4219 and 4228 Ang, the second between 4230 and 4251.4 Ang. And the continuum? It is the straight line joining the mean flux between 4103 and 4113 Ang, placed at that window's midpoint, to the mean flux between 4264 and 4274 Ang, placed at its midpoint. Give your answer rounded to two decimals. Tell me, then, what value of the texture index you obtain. -0.25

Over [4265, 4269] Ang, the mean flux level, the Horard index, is 3.93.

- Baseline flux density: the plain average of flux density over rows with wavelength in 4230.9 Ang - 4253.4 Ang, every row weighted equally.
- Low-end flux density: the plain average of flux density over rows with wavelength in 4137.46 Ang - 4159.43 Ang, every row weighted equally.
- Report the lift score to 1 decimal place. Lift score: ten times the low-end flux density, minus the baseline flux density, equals 35.6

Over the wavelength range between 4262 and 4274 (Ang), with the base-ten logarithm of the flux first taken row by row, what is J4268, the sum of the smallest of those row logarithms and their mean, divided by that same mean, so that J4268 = 1.93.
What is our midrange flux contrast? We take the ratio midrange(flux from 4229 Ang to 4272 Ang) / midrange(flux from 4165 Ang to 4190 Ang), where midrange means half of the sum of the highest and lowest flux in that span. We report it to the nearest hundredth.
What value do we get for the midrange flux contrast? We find 0.98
